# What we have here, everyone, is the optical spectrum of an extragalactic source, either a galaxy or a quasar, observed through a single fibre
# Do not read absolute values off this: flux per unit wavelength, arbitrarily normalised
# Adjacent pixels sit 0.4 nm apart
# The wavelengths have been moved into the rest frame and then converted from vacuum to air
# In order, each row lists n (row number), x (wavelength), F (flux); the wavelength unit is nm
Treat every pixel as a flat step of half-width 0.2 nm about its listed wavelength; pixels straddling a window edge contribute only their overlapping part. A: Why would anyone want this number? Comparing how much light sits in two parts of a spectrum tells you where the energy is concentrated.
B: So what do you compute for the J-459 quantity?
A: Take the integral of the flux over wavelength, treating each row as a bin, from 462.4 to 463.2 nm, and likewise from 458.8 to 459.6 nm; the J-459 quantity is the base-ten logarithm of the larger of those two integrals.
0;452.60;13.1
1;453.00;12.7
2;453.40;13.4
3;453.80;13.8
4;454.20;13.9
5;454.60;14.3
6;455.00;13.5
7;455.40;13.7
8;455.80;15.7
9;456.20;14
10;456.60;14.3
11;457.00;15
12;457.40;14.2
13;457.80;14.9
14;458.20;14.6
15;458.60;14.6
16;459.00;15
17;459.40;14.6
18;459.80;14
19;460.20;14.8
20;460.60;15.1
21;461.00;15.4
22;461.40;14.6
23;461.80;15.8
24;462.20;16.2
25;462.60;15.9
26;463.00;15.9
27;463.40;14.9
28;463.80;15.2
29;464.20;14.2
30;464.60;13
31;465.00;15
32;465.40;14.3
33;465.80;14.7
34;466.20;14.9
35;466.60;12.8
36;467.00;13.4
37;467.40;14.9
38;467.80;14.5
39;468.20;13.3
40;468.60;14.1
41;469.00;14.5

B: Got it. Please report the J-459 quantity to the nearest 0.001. 1.104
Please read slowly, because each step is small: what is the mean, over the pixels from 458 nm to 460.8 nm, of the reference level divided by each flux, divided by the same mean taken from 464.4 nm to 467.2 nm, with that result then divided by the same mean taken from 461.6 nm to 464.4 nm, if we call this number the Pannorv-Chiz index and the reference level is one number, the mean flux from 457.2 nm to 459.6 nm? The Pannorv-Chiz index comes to 1.00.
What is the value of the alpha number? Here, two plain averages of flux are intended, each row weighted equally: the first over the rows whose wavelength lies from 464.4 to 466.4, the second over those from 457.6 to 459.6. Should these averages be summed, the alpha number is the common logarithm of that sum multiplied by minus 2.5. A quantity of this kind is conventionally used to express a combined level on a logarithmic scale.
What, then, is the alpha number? -3.66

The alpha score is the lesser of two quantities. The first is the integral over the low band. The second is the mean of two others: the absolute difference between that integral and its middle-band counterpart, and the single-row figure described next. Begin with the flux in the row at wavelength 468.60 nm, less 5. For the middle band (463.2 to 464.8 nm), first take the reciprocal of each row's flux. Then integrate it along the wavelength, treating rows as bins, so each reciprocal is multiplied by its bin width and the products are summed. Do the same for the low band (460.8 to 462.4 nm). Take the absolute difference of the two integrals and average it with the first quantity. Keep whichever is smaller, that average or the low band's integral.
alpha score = 0.103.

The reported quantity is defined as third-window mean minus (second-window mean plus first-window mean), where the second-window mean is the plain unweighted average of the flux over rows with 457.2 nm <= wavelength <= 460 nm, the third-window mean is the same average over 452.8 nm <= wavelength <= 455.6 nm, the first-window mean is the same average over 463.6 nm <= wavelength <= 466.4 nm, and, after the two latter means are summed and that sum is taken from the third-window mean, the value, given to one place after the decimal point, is -15.4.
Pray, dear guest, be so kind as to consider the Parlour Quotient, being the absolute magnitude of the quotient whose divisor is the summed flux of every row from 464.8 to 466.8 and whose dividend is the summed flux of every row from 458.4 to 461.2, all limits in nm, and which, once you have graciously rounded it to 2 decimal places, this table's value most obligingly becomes 1.44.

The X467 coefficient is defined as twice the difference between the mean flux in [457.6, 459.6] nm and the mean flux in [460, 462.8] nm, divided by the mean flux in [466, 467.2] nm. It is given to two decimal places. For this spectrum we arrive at -0.10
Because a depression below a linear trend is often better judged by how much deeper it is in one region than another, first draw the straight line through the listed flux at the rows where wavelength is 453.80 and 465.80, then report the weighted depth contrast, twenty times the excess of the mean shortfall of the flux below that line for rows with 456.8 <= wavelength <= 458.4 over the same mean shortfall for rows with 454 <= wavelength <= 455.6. -12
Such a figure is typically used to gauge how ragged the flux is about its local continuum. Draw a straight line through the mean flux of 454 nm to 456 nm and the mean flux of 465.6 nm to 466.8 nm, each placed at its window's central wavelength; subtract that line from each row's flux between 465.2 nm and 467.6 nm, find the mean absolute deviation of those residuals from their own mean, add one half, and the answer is 1.21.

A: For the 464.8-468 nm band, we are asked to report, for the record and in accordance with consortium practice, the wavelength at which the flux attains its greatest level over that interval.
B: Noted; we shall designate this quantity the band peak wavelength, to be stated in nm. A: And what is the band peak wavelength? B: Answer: 465.00 nm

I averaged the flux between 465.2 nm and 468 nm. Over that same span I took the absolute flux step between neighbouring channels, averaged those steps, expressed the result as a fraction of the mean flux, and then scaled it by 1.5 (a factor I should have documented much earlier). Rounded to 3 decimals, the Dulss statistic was 0.091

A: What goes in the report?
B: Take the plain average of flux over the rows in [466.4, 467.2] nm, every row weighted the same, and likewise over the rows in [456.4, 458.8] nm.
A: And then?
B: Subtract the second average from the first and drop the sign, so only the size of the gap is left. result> 1.5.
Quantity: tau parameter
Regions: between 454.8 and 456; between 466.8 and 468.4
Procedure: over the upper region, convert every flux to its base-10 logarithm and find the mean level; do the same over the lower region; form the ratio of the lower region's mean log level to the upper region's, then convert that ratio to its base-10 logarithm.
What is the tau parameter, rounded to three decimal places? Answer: 0.003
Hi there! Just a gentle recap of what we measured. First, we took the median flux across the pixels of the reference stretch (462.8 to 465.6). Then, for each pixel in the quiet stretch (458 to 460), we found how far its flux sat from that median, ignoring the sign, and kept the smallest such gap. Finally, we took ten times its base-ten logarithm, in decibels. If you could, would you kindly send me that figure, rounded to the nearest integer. -10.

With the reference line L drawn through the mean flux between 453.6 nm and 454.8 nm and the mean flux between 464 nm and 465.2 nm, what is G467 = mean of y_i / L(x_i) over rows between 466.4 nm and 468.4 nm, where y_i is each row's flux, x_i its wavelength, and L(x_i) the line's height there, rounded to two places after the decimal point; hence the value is 0.98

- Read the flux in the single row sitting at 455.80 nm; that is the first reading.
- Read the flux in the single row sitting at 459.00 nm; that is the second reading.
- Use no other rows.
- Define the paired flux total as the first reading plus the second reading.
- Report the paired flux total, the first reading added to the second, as 31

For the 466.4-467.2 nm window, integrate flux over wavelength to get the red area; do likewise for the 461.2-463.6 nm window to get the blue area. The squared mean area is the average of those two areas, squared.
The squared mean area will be 571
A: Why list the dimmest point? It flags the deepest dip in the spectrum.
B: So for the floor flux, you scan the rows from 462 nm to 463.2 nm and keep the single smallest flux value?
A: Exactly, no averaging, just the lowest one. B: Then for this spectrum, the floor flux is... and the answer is 15.9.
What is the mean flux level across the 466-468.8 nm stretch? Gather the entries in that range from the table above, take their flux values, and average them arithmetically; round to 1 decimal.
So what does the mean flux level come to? 14.0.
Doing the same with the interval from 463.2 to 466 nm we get 14.5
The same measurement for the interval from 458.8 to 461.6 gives 14.8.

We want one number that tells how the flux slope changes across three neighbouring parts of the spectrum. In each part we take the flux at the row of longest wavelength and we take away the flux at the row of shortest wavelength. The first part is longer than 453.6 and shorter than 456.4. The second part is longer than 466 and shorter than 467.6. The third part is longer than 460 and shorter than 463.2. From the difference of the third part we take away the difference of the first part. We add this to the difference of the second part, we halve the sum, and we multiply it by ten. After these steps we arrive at 4.5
